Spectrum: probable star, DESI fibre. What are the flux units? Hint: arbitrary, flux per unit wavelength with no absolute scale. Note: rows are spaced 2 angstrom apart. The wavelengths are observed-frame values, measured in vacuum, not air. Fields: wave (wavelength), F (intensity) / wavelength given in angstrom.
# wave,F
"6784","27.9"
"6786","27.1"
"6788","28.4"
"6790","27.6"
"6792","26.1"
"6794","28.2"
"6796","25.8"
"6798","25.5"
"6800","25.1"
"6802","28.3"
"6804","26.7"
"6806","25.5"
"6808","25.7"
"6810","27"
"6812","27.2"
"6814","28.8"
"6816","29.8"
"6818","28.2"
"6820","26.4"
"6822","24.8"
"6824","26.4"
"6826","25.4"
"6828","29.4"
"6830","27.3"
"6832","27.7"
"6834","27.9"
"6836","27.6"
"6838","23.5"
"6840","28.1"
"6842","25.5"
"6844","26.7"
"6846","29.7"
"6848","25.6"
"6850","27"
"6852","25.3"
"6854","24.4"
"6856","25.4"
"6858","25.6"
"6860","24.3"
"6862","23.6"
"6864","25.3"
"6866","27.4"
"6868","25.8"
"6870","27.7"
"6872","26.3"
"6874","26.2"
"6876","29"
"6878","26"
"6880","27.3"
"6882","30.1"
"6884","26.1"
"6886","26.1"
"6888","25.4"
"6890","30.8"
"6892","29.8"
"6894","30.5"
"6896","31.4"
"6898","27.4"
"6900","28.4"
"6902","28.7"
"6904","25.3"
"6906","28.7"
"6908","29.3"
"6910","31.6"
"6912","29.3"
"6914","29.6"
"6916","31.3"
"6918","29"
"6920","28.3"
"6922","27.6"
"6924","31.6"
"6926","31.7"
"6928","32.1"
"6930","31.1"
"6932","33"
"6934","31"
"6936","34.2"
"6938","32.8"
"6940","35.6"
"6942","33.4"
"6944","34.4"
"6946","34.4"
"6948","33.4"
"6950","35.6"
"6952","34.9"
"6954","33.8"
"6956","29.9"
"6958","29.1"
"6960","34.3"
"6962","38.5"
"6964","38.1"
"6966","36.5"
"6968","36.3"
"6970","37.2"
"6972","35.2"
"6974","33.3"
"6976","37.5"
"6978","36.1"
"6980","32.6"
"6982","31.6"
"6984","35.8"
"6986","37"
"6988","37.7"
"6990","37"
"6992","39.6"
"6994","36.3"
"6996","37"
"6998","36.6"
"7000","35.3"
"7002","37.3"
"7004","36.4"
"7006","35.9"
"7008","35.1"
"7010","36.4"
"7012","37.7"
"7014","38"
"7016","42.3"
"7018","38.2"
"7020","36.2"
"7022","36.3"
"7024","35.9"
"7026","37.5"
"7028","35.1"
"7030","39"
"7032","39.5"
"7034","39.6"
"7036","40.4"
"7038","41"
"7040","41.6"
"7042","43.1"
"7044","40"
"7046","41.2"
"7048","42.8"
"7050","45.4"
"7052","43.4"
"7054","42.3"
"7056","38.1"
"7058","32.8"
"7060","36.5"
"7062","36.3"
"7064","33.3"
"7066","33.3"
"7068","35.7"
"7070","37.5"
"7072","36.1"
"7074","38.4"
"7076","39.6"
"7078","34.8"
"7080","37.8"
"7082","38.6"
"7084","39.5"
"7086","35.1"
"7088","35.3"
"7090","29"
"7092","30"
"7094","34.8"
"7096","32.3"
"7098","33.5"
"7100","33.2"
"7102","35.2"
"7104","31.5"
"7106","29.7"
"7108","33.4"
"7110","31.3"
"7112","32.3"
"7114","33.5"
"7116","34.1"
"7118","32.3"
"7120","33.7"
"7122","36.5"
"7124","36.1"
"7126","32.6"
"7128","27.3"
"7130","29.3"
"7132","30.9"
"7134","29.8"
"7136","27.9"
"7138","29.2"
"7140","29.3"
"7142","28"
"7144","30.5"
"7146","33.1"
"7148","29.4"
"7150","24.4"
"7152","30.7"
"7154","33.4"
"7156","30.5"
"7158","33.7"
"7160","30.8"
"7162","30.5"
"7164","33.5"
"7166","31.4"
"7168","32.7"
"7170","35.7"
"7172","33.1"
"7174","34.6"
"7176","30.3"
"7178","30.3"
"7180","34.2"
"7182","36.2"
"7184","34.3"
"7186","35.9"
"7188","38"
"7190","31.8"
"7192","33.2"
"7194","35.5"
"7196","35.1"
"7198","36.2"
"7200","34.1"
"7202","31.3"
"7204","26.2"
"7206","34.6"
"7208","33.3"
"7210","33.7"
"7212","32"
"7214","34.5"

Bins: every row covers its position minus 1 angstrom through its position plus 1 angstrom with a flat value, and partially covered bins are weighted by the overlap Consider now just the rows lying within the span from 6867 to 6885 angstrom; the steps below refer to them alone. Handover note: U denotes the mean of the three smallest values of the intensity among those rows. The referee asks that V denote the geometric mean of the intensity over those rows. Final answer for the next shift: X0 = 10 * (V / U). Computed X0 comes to 10.45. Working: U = 26.0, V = 27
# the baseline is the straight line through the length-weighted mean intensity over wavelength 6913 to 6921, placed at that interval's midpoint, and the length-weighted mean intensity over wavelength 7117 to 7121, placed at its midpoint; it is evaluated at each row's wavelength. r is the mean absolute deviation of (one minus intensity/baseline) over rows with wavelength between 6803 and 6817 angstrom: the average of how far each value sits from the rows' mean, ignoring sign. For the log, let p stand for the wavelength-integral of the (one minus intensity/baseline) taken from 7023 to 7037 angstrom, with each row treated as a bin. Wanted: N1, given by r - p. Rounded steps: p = -3.0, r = 0.041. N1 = 3.0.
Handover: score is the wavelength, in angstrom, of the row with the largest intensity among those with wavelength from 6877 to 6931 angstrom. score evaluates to 6928 angstrom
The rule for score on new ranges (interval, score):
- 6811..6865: 6816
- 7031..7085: 7050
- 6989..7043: 7042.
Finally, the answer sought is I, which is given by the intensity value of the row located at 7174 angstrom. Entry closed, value 34.6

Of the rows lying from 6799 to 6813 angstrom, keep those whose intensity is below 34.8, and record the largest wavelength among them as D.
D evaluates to 6812 angstrom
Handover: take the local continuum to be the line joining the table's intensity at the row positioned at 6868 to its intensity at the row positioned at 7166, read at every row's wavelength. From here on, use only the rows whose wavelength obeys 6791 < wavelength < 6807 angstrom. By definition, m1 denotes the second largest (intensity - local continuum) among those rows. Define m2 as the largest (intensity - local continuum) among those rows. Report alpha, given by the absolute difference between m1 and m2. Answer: 0.1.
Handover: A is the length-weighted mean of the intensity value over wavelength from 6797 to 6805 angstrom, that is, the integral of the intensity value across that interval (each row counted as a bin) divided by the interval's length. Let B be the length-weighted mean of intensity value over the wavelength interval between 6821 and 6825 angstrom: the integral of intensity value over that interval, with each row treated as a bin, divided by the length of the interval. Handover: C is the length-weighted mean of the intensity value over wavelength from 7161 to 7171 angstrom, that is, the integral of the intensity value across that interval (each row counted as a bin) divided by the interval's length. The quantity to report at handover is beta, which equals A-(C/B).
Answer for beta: 25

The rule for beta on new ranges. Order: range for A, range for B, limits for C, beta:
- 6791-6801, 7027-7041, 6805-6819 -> 25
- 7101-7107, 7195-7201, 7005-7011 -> 31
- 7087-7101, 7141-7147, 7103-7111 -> 32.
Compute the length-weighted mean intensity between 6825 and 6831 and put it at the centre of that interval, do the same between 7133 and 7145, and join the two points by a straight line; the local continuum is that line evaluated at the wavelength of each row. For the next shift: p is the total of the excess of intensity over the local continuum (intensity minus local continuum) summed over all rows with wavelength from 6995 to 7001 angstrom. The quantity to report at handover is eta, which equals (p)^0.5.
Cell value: 4.9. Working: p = 24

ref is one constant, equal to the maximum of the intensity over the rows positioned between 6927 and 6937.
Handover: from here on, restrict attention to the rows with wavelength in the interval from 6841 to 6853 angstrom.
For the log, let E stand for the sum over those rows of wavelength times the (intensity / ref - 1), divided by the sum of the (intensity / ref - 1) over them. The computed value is 6847.1 angstrom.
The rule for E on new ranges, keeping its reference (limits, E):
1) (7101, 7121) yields 7110.0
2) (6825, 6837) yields 6830.8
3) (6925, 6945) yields 6930.4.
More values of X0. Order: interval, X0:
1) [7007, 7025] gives 10.44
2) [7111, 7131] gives 11.02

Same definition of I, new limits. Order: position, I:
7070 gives 37.5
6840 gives 28.1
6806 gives 25.5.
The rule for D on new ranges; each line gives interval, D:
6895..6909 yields 6908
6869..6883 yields 6882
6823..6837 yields 6836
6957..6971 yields 6960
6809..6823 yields 6822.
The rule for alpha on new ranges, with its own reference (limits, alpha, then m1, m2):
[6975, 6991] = 0.0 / 9.6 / 10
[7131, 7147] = 1.9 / 0.1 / 2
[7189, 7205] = 0.6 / 3.6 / 4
